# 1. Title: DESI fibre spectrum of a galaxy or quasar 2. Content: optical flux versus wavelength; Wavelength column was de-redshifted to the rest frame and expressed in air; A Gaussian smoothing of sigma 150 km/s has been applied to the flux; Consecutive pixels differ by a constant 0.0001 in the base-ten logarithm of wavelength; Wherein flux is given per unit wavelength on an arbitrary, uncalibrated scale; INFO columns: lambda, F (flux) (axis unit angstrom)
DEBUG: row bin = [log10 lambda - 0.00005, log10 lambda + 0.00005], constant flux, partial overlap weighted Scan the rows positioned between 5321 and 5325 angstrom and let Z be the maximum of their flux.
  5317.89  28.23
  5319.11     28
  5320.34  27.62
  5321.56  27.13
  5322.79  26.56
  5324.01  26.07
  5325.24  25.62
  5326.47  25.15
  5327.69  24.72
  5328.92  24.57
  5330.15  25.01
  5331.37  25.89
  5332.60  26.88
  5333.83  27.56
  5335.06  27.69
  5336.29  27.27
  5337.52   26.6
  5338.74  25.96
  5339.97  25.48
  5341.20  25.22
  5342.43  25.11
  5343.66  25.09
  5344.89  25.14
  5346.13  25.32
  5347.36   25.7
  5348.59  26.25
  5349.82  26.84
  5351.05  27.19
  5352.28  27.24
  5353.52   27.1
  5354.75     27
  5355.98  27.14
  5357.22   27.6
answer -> 27.13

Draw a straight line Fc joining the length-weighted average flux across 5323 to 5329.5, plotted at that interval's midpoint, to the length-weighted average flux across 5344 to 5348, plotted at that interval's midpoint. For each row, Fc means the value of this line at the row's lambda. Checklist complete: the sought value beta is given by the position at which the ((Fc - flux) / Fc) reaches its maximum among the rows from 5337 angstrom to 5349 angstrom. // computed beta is 5343.66 angstrom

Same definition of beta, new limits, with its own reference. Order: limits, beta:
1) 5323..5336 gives 5328.92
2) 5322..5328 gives 5327.69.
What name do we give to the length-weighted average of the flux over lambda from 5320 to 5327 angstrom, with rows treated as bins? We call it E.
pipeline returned 26.3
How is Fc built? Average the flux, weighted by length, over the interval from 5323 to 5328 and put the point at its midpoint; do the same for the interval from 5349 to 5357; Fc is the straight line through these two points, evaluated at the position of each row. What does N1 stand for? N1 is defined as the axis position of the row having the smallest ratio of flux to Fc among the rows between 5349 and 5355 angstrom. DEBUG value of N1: 5354.75 angstrom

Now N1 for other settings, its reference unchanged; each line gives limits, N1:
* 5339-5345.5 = 5344.89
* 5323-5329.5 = 5328.92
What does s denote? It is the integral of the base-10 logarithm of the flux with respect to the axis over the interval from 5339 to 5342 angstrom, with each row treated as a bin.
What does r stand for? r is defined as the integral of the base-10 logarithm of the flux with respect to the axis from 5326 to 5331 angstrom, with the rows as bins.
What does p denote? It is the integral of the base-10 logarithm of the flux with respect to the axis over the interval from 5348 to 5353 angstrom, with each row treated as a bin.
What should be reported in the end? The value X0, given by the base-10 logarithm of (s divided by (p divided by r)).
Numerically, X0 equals 0.62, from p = 7.1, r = 7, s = 4.2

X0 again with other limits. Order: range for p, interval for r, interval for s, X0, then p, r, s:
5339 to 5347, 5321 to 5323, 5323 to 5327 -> 0.16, 11.2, 3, 5.6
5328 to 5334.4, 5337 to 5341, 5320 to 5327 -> 0.79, 9.0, 6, 9.9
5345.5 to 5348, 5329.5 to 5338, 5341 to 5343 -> 0.99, 3.5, 12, 2.8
